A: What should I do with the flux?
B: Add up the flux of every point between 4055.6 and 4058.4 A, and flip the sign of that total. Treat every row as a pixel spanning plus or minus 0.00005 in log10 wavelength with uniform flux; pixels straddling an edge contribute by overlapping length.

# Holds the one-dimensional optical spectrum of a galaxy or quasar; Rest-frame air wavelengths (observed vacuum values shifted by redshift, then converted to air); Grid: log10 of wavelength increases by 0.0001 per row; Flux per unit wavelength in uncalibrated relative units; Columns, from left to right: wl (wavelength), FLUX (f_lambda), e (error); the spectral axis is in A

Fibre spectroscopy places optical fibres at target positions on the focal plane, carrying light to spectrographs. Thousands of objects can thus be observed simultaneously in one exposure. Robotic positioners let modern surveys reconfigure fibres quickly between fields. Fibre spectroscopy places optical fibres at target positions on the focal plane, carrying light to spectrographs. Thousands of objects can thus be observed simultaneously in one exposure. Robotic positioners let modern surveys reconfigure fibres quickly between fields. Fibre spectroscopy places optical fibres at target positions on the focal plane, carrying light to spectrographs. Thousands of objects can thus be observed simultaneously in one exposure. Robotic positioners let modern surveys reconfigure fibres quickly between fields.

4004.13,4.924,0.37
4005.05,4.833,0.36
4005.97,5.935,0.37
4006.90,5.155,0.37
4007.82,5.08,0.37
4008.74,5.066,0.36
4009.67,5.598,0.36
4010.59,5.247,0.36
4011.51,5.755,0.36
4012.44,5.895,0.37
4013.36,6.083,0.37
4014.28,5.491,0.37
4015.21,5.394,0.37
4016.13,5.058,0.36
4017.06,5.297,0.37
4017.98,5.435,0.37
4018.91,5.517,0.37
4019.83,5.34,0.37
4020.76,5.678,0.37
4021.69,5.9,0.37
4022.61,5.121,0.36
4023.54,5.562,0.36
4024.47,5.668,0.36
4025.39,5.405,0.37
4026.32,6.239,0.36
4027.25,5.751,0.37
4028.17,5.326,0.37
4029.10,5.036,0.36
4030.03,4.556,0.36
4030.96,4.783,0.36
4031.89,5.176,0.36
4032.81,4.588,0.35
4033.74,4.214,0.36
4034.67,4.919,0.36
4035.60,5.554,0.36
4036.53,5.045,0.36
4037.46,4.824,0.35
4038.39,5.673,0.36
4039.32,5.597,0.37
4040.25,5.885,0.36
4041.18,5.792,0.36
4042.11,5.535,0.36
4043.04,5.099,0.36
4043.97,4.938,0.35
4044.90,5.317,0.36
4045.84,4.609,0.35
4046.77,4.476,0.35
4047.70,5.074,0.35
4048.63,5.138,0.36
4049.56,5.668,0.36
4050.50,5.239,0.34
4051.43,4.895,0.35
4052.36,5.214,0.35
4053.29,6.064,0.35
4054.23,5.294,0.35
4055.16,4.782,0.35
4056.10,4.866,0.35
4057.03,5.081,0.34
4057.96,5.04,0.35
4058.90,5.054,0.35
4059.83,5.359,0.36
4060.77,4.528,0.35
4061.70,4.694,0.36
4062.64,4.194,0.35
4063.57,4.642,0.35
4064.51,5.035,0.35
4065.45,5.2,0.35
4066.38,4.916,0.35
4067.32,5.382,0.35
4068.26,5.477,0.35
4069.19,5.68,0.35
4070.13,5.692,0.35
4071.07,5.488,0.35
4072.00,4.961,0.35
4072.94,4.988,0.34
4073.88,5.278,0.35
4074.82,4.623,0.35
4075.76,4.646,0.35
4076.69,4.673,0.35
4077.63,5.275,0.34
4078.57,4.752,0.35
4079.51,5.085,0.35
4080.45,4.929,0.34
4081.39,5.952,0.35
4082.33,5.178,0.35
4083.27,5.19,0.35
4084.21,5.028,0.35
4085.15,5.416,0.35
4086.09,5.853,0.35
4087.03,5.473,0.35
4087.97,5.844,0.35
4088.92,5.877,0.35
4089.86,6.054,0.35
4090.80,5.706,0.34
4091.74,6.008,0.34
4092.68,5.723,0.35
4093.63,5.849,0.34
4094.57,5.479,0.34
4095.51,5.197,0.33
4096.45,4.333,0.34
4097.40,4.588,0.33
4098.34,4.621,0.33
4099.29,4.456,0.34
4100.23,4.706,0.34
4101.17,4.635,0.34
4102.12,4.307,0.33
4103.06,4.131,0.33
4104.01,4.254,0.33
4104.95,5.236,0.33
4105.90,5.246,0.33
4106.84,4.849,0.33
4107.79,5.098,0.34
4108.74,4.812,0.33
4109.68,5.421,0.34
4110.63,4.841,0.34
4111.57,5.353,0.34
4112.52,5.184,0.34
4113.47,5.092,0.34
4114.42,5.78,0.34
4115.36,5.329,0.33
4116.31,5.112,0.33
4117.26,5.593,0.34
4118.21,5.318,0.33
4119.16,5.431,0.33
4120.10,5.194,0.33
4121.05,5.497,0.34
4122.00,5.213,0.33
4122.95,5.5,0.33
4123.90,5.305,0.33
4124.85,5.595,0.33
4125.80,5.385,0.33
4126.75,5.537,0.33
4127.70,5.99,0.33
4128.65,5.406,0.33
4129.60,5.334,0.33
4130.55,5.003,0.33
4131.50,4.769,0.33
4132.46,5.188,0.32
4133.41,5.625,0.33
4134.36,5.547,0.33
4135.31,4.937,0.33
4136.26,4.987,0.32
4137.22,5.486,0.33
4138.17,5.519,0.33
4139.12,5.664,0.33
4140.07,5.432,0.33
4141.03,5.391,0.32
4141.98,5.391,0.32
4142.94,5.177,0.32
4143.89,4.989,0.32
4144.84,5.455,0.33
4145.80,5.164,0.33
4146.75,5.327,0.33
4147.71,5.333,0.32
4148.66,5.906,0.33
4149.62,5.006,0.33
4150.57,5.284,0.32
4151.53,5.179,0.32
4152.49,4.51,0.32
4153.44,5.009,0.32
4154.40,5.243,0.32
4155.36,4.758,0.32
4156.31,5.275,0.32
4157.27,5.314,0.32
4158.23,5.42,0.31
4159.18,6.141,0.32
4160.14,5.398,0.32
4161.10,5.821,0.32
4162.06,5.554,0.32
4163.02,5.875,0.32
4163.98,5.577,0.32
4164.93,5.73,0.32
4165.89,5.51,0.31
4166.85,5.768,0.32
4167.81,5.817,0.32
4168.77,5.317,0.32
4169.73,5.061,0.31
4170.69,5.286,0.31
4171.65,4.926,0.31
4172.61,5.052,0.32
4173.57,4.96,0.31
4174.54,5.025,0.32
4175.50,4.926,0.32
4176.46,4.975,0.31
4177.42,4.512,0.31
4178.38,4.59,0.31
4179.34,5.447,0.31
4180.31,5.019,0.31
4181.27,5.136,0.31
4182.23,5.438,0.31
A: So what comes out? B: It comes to -15.0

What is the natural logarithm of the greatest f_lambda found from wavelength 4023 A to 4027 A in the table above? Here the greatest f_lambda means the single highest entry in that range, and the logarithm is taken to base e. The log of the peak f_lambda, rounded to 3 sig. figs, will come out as 1.83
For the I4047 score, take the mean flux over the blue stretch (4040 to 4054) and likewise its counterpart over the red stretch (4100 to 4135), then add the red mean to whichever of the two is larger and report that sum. 10.4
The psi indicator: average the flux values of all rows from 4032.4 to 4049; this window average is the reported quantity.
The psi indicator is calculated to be 5.13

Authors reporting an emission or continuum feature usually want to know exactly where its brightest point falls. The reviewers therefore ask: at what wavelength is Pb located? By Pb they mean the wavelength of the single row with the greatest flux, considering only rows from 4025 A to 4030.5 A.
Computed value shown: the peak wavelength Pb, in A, 4026.32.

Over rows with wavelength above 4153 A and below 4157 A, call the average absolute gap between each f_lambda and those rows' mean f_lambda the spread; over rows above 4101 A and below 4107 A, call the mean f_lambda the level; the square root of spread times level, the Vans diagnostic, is 0.94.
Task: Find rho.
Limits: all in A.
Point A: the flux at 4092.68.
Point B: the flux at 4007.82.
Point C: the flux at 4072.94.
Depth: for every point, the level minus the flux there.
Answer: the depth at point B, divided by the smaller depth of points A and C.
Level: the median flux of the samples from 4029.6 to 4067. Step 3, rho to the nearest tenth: 0.0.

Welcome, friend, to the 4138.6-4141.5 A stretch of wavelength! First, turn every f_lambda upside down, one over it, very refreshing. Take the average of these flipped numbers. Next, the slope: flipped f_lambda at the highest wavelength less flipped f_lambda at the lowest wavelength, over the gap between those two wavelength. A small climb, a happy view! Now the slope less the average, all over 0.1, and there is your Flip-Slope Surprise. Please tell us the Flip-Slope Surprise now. -1.77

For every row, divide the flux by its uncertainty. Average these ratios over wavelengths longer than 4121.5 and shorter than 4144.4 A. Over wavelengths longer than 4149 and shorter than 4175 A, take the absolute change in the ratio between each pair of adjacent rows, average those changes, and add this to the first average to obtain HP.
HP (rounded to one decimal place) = 17.2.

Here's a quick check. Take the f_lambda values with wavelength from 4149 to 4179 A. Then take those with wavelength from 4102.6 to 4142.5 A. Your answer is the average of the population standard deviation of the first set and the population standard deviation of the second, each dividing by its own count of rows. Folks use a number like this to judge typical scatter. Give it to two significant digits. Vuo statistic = 0.38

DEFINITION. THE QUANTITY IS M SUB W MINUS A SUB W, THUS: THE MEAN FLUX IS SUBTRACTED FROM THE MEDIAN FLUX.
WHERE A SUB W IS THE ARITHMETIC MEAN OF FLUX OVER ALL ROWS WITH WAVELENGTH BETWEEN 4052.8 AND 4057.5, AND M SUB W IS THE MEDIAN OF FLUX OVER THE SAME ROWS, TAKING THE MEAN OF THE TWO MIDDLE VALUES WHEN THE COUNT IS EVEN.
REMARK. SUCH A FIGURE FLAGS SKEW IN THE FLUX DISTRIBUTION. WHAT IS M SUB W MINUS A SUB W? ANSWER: -0.14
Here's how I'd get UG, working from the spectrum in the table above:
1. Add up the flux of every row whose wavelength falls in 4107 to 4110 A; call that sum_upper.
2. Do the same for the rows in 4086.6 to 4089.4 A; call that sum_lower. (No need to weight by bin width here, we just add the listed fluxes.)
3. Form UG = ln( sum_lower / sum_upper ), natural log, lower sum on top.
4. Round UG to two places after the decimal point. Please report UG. 0.11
